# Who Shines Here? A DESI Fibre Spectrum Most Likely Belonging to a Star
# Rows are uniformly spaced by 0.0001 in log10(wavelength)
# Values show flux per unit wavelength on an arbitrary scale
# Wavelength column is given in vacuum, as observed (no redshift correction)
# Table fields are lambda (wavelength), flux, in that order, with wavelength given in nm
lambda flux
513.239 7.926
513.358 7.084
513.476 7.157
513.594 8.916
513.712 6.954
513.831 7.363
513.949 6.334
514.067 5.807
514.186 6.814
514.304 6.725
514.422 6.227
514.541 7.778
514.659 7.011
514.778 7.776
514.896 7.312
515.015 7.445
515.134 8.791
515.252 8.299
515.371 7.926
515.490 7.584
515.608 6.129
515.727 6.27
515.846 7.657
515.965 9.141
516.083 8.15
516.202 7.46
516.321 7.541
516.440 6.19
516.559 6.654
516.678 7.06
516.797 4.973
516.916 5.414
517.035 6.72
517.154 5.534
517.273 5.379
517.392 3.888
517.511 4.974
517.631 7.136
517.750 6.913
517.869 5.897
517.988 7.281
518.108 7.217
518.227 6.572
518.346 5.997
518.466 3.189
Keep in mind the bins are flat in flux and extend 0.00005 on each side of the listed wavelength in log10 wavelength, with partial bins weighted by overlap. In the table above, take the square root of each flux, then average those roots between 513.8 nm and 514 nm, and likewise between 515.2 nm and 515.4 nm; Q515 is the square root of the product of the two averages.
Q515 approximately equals 2.73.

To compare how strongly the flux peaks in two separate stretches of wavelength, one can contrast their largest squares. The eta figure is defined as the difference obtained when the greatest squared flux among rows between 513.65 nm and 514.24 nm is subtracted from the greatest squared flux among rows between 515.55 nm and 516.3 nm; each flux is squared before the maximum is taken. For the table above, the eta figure 29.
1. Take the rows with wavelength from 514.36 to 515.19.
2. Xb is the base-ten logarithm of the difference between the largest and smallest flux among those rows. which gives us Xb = 0.41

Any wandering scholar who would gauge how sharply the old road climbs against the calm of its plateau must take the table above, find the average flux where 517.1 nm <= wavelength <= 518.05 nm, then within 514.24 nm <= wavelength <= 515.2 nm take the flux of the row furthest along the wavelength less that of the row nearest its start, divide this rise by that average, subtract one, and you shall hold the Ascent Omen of -0.65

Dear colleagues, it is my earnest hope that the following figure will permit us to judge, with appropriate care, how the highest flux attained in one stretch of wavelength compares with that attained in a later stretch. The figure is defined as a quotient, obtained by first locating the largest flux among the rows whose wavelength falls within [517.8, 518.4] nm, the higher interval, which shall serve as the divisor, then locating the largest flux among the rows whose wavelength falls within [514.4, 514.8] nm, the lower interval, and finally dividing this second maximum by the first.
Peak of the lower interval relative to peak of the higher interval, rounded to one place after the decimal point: 1.1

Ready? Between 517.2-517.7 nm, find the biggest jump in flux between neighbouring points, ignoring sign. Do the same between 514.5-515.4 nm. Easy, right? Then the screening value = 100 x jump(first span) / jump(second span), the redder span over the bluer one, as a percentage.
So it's 161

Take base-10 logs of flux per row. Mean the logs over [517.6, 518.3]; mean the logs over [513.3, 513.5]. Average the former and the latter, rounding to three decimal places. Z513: 0.843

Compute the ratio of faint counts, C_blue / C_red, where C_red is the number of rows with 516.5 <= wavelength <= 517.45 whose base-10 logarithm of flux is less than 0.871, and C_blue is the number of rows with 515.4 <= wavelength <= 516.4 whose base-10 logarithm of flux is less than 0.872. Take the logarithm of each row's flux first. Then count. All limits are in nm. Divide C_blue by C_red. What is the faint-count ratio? 0.25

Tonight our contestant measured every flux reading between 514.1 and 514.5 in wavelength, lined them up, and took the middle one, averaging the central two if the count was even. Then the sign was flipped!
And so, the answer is -6.7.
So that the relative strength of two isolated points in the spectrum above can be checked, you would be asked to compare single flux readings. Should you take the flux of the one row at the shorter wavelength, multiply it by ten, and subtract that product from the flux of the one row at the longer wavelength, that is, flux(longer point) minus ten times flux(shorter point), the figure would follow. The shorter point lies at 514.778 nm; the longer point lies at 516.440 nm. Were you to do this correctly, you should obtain -72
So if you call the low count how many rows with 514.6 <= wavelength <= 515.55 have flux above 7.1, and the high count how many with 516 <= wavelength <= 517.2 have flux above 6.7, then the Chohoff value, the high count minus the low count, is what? -2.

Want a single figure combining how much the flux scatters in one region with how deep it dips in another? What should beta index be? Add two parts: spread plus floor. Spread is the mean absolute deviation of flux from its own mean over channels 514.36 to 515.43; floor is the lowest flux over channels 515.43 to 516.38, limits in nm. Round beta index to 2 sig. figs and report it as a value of 6.7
